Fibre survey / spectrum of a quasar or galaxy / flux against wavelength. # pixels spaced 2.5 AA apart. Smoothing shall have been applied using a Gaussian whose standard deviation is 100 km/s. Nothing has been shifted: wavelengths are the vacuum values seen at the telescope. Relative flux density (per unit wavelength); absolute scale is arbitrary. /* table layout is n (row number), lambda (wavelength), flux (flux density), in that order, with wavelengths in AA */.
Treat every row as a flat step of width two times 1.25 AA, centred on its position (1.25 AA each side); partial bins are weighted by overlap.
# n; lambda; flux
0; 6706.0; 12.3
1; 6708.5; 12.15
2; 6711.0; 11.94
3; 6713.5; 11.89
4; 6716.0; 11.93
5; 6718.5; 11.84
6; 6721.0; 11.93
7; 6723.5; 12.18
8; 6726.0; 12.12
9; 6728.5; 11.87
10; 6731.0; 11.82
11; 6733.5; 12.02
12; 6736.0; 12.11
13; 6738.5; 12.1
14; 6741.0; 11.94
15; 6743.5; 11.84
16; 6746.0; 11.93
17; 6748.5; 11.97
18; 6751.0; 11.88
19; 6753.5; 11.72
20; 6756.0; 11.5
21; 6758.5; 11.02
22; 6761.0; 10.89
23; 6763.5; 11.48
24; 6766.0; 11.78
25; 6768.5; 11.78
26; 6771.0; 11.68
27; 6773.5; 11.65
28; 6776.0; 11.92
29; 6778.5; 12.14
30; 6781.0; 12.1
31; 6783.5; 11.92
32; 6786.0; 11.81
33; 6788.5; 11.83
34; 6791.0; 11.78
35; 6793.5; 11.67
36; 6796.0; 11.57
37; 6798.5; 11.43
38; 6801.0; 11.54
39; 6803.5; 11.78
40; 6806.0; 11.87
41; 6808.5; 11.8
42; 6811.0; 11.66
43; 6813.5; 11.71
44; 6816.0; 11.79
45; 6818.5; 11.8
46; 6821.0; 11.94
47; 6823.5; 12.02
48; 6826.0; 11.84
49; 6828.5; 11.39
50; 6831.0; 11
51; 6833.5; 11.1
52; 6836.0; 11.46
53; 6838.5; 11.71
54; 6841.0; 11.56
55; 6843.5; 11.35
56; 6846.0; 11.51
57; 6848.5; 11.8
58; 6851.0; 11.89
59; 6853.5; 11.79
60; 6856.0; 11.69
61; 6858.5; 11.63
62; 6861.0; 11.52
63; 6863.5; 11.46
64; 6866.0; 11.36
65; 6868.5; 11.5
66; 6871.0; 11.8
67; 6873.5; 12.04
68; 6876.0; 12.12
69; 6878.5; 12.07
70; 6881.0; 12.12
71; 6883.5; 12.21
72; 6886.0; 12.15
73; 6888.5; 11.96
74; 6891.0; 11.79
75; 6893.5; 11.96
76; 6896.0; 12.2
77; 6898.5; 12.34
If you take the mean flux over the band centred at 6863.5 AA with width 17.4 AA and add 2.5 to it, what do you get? 14.1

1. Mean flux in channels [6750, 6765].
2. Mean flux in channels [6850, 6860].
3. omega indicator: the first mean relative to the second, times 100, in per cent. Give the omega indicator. 97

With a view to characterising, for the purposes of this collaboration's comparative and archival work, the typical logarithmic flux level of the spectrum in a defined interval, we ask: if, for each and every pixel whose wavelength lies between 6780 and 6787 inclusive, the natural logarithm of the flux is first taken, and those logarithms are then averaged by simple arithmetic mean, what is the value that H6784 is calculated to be 2.480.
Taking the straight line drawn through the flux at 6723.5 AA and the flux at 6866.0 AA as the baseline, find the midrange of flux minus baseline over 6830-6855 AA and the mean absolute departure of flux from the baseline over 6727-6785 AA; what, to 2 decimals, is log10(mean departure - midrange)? -0.49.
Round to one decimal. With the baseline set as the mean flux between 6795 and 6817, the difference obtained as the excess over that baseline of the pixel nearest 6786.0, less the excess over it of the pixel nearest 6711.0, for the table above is -0.1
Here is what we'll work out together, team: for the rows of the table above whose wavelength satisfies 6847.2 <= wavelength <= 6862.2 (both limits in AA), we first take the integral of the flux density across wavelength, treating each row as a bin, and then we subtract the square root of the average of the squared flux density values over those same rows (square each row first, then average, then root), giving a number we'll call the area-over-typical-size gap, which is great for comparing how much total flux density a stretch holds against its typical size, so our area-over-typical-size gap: 164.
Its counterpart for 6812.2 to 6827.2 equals 166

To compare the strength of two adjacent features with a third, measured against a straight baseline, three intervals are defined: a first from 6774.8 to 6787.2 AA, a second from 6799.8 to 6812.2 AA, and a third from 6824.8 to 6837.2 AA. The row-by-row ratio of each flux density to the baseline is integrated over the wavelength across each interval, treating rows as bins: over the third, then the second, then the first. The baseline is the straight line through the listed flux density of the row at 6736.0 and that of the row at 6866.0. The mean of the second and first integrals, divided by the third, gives 1.02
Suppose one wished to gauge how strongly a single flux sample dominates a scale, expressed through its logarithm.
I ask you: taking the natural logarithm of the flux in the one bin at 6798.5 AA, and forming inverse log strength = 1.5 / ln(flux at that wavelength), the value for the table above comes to 0.616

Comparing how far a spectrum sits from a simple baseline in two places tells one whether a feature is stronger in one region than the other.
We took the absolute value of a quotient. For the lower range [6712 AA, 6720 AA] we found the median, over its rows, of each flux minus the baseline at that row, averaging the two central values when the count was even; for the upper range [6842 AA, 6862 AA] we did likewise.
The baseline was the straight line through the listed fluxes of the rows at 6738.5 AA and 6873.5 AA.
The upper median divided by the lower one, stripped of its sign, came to 1.8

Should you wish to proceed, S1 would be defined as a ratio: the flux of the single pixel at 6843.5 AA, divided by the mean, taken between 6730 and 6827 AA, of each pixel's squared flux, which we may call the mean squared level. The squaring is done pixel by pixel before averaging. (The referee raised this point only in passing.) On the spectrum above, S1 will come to 0.0819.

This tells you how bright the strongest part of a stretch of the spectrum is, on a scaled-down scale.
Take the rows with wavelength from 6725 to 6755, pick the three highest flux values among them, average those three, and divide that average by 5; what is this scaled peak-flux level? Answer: 2.42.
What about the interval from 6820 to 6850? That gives 2.39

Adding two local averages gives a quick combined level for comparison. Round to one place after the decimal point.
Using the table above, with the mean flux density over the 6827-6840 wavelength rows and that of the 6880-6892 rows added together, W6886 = 23.4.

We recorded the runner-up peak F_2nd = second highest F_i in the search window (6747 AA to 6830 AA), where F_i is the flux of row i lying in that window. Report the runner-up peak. 12.1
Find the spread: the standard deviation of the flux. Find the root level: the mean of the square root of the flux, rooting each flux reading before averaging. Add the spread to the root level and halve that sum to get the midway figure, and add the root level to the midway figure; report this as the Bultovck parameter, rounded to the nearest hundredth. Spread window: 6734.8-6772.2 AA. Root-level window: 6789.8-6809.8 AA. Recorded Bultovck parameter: 5.30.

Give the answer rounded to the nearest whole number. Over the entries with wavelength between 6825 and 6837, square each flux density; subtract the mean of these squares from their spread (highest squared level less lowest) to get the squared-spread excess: -110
